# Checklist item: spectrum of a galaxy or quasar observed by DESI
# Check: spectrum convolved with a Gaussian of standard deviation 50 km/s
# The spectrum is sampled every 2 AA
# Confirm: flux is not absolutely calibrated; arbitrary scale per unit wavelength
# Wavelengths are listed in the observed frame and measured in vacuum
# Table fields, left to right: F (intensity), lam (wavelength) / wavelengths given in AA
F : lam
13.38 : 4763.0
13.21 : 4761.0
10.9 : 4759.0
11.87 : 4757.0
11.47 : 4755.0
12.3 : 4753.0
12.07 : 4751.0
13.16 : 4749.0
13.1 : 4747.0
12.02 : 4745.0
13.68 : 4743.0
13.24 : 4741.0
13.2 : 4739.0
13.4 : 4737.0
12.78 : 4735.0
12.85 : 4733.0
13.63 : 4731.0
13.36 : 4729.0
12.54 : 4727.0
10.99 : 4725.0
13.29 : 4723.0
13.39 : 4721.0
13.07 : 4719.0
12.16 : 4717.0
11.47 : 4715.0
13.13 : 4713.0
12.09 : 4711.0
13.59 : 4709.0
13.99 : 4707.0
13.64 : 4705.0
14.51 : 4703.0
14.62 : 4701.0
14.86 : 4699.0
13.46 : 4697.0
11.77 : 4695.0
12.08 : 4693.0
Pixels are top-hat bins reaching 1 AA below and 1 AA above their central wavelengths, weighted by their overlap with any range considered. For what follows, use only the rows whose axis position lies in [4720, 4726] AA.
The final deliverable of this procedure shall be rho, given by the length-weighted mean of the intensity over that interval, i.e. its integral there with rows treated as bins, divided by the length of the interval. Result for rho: 12.6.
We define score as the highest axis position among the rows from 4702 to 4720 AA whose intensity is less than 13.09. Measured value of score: 4719.0 AA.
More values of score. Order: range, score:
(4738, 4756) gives 4755.0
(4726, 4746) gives 4745.0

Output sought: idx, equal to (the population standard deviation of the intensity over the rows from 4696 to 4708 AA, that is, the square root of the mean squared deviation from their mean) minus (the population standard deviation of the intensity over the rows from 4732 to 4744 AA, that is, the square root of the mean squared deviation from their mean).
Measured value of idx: 0.2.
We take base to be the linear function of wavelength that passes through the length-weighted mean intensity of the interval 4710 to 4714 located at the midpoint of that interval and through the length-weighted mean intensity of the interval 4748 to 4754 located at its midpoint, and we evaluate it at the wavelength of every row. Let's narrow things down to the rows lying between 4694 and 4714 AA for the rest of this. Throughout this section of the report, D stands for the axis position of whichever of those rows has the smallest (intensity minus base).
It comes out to 4695.0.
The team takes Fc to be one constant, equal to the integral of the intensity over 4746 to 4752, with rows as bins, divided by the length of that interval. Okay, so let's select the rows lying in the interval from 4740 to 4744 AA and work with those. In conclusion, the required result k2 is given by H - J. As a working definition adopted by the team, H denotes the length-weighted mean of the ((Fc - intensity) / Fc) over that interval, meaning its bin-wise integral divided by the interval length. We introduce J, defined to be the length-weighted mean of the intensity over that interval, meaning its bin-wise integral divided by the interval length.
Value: -13.5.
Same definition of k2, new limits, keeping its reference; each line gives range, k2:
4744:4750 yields -12.8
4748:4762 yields -12.1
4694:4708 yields -13.9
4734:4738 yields -13.1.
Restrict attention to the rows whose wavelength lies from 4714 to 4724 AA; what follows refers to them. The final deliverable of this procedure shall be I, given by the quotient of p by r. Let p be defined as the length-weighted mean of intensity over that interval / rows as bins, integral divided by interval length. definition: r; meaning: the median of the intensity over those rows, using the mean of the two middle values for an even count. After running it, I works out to 0.97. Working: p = 12.7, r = 13.1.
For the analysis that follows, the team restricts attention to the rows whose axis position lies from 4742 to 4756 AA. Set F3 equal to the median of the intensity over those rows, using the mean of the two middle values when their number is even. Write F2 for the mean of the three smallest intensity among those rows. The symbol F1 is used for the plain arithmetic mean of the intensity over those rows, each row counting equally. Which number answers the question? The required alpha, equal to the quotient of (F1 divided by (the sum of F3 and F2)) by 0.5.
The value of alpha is 1.04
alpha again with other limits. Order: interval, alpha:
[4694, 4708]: 1.03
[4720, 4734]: 1.01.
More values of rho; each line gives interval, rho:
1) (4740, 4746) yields 13.0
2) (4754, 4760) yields 11.4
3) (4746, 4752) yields 12.8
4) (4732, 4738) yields 13.0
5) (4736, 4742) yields 13.3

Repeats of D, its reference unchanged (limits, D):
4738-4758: 4755.0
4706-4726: 4725.0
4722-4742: 4725.0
